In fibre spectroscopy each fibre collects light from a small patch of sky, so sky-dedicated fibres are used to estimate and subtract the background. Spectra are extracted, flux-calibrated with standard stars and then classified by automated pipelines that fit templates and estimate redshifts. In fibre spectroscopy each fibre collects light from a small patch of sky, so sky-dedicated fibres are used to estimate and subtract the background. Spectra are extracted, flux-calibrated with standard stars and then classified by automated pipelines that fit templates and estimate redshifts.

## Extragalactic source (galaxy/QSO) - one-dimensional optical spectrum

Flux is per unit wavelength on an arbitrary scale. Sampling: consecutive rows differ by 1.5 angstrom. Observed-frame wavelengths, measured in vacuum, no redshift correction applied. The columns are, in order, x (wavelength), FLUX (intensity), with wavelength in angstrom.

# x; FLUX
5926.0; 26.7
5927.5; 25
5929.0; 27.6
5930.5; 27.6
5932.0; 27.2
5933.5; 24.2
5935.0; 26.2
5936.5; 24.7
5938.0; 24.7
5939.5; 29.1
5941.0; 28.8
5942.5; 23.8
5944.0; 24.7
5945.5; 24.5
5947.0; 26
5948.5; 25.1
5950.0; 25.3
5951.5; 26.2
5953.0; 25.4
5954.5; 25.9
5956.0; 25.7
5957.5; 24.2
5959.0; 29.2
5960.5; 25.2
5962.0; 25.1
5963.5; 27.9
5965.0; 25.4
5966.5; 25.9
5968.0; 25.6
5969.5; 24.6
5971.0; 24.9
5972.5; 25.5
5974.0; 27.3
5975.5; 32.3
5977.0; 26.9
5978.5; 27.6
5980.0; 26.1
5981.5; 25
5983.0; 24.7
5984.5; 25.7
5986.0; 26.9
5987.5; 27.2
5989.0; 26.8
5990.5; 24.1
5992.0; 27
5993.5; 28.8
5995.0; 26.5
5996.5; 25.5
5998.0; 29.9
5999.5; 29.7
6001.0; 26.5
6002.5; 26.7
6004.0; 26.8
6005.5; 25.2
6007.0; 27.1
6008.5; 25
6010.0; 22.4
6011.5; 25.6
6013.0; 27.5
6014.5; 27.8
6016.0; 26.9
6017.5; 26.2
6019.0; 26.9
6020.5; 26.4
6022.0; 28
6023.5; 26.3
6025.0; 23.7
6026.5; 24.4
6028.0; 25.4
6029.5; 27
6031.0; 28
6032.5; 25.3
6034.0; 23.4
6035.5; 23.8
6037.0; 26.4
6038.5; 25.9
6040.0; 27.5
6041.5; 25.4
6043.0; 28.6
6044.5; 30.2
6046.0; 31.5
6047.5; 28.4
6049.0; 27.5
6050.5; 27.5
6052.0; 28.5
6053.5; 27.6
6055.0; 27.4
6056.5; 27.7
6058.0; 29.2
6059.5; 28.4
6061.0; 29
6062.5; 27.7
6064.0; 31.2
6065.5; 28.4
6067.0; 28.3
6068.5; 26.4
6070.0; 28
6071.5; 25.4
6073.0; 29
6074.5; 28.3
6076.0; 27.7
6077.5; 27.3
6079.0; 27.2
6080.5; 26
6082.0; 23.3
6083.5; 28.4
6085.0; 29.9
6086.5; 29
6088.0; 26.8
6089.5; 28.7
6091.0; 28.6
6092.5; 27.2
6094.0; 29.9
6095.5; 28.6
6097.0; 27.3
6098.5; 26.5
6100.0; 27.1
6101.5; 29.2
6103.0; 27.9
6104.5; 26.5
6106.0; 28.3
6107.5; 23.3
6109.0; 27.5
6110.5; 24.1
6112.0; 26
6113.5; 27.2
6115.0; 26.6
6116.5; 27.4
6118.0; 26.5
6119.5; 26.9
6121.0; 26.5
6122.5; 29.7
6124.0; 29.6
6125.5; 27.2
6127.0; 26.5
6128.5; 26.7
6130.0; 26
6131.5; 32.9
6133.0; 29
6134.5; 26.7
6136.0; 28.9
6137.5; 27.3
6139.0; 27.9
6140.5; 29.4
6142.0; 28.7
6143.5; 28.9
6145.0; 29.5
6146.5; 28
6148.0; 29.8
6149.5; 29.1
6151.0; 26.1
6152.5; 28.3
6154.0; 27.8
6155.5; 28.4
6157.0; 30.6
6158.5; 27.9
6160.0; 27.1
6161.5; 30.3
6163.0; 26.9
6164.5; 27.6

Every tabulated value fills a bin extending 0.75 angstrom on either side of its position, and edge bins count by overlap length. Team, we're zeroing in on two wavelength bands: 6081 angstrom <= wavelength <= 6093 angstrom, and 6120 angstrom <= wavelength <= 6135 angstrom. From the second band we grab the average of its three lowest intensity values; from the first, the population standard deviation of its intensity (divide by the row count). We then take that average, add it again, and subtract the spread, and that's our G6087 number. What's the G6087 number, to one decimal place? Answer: 50.8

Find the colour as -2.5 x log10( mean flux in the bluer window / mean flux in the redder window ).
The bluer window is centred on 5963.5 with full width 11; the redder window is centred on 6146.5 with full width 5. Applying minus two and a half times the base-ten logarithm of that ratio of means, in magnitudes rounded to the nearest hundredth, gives 0.11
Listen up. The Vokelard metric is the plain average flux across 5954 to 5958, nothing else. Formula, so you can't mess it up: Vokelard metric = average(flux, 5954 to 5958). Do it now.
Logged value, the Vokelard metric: 25.3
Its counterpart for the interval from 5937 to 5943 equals 26.6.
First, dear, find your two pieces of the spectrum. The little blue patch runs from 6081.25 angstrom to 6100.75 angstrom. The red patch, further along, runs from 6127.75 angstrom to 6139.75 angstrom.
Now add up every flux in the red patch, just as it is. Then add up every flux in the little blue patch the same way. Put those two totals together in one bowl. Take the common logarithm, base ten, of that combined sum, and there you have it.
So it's 2.77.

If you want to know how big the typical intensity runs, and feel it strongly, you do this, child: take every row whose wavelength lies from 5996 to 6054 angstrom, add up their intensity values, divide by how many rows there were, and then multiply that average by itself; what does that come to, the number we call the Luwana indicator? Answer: 714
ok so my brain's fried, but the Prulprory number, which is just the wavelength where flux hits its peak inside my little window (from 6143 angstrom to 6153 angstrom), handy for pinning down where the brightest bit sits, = 6148.0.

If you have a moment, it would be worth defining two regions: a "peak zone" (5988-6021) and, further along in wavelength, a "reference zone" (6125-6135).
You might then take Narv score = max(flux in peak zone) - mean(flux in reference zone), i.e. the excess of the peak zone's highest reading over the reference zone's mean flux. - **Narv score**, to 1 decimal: 2.0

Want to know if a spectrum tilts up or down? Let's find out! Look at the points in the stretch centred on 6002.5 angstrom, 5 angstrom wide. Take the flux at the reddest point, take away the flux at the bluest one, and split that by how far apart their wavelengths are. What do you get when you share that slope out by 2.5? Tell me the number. 0.04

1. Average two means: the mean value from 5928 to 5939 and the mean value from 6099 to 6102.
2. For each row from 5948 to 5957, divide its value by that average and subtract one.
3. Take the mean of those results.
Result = -0.05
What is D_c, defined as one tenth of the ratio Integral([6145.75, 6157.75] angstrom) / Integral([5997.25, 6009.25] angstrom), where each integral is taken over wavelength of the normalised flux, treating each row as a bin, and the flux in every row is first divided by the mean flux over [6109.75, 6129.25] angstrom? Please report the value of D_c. 0.105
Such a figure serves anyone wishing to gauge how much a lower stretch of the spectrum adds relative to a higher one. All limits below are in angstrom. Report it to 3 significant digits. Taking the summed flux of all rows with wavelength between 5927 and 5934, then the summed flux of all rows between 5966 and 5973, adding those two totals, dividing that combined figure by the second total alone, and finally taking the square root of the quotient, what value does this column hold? 1.43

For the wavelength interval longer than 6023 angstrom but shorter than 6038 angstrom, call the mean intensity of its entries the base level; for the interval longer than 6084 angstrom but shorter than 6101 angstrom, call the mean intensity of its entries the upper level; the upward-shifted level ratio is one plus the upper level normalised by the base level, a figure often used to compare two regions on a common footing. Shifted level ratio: 2.11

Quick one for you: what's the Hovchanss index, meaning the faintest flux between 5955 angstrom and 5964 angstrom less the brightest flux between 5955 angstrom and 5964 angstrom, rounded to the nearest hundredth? -5.00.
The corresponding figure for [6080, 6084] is -5.10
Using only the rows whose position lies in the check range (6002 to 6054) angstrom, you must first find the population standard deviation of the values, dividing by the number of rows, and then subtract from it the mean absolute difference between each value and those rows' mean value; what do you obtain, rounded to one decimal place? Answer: 0.4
